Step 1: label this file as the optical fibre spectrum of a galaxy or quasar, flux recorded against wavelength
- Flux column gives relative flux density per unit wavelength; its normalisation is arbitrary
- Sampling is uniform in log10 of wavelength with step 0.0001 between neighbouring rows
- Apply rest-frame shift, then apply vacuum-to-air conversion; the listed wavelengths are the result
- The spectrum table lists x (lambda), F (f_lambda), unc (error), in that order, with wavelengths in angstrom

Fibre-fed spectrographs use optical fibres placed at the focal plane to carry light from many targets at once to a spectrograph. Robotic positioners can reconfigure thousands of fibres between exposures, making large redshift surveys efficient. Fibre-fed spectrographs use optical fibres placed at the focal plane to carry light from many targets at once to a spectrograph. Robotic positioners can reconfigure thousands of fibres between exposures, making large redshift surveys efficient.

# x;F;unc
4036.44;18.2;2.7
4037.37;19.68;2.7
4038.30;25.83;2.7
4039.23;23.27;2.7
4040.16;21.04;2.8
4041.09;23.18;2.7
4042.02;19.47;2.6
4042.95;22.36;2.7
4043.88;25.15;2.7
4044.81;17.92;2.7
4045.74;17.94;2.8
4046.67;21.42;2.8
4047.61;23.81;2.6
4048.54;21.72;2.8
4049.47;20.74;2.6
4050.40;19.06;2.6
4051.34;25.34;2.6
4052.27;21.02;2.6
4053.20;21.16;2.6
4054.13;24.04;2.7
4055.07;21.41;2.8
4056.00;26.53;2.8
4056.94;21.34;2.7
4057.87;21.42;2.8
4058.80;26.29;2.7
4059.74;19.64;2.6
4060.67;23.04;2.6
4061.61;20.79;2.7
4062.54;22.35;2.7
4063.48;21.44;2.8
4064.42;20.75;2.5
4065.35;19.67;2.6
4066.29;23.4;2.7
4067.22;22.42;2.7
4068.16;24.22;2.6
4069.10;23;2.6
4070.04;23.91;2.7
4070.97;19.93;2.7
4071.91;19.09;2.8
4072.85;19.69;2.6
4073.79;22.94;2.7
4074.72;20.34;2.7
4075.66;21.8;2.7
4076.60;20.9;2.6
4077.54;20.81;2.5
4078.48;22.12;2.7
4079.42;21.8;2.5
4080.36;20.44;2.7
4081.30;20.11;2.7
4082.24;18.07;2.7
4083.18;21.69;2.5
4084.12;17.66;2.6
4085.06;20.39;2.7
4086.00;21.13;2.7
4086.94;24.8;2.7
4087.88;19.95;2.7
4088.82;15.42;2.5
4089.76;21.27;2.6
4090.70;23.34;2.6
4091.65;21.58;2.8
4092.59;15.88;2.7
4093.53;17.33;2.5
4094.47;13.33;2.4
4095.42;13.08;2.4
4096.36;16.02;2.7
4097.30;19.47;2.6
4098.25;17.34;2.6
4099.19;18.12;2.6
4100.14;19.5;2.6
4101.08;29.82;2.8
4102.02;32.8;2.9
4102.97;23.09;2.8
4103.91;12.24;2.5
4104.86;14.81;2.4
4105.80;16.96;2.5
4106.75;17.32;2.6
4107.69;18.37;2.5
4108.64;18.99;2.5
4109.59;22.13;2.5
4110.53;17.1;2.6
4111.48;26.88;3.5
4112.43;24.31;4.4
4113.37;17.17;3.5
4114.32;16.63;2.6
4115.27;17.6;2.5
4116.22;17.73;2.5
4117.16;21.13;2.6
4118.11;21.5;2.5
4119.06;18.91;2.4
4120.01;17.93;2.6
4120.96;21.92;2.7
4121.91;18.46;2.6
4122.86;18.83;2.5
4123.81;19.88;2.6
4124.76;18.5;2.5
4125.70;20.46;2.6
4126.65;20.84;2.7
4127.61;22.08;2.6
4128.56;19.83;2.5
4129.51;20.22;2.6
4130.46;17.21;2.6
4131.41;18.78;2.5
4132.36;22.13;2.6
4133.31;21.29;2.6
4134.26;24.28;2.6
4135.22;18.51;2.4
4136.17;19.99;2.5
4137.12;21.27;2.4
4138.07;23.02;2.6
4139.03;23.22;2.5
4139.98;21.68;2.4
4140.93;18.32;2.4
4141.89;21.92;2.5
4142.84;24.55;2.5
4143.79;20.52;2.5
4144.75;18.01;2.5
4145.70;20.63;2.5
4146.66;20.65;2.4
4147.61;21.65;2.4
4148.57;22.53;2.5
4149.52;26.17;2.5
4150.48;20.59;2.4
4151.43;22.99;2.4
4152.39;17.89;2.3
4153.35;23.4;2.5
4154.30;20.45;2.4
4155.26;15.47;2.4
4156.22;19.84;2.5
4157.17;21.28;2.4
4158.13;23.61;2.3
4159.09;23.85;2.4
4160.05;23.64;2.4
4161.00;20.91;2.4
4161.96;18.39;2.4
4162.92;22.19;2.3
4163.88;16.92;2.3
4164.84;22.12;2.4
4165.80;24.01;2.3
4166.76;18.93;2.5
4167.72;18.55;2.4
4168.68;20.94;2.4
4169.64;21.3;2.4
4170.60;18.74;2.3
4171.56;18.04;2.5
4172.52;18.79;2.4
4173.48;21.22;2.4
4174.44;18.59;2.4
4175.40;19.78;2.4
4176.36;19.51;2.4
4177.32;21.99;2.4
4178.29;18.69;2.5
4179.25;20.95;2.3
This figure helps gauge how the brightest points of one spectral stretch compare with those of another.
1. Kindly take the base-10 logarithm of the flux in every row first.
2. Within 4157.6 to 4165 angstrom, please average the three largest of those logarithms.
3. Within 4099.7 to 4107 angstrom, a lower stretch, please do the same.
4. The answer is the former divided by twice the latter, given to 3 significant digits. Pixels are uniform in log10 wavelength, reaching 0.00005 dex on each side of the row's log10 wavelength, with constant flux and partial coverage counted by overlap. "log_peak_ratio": 0.474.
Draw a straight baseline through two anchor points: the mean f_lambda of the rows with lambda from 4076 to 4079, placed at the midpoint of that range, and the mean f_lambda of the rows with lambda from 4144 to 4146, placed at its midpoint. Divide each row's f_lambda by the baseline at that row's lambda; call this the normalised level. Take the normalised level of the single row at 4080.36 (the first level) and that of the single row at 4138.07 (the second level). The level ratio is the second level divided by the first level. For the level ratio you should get 1.22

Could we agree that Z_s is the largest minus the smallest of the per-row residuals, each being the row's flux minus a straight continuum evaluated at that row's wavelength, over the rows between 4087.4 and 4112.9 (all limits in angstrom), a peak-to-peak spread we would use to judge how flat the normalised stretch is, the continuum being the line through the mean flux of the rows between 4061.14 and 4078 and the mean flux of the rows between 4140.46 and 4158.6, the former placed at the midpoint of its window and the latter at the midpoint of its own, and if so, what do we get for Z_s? 21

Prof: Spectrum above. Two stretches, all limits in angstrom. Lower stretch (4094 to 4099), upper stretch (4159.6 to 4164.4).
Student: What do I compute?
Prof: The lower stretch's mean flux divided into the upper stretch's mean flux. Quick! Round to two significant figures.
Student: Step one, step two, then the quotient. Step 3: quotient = 1.3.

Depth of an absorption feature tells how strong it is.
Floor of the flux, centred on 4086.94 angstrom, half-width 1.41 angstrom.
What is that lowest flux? 19.95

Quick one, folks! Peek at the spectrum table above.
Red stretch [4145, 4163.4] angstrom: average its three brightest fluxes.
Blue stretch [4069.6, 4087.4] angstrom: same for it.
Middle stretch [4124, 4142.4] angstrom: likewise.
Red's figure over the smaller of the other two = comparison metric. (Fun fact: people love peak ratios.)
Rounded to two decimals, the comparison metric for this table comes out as 1.04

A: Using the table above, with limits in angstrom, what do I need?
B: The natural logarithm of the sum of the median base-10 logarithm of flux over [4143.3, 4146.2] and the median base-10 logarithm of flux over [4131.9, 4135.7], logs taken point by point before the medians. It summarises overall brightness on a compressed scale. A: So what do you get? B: 0.974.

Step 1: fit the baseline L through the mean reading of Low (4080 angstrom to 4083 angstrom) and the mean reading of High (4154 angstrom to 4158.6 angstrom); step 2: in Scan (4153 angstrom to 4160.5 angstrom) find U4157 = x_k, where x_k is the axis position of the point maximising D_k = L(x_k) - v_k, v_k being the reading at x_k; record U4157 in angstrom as 4155.26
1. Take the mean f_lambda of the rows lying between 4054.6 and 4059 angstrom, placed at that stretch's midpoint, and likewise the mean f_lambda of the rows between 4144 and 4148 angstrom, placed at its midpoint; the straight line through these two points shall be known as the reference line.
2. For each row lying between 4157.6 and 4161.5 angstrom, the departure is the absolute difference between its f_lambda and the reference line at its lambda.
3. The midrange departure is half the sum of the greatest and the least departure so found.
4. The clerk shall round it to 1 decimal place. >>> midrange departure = 2.6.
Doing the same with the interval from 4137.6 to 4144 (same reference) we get 2.2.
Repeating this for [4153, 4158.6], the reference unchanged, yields 2.2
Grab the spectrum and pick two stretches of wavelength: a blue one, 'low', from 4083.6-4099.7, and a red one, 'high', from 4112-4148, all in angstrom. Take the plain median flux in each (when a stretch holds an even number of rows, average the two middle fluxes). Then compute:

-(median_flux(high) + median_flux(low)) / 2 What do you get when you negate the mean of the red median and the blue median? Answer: -19.3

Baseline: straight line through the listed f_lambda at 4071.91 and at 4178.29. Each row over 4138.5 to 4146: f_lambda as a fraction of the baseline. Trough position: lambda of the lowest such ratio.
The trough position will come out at 4144.75 angstrom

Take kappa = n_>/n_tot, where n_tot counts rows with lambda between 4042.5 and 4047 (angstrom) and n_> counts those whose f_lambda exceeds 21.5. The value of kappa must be 0.4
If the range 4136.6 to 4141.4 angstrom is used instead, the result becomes 0.6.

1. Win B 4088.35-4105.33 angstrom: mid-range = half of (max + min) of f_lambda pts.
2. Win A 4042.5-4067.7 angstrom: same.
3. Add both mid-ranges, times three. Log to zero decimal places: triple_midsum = 134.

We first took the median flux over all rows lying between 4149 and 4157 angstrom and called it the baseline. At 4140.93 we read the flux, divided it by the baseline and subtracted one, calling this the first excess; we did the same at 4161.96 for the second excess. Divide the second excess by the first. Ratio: 1.0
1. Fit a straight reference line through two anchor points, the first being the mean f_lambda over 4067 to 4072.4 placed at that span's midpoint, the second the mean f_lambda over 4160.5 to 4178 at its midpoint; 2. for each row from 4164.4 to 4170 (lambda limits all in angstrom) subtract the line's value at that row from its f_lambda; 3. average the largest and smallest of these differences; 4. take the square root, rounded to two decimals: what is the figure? 1.09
